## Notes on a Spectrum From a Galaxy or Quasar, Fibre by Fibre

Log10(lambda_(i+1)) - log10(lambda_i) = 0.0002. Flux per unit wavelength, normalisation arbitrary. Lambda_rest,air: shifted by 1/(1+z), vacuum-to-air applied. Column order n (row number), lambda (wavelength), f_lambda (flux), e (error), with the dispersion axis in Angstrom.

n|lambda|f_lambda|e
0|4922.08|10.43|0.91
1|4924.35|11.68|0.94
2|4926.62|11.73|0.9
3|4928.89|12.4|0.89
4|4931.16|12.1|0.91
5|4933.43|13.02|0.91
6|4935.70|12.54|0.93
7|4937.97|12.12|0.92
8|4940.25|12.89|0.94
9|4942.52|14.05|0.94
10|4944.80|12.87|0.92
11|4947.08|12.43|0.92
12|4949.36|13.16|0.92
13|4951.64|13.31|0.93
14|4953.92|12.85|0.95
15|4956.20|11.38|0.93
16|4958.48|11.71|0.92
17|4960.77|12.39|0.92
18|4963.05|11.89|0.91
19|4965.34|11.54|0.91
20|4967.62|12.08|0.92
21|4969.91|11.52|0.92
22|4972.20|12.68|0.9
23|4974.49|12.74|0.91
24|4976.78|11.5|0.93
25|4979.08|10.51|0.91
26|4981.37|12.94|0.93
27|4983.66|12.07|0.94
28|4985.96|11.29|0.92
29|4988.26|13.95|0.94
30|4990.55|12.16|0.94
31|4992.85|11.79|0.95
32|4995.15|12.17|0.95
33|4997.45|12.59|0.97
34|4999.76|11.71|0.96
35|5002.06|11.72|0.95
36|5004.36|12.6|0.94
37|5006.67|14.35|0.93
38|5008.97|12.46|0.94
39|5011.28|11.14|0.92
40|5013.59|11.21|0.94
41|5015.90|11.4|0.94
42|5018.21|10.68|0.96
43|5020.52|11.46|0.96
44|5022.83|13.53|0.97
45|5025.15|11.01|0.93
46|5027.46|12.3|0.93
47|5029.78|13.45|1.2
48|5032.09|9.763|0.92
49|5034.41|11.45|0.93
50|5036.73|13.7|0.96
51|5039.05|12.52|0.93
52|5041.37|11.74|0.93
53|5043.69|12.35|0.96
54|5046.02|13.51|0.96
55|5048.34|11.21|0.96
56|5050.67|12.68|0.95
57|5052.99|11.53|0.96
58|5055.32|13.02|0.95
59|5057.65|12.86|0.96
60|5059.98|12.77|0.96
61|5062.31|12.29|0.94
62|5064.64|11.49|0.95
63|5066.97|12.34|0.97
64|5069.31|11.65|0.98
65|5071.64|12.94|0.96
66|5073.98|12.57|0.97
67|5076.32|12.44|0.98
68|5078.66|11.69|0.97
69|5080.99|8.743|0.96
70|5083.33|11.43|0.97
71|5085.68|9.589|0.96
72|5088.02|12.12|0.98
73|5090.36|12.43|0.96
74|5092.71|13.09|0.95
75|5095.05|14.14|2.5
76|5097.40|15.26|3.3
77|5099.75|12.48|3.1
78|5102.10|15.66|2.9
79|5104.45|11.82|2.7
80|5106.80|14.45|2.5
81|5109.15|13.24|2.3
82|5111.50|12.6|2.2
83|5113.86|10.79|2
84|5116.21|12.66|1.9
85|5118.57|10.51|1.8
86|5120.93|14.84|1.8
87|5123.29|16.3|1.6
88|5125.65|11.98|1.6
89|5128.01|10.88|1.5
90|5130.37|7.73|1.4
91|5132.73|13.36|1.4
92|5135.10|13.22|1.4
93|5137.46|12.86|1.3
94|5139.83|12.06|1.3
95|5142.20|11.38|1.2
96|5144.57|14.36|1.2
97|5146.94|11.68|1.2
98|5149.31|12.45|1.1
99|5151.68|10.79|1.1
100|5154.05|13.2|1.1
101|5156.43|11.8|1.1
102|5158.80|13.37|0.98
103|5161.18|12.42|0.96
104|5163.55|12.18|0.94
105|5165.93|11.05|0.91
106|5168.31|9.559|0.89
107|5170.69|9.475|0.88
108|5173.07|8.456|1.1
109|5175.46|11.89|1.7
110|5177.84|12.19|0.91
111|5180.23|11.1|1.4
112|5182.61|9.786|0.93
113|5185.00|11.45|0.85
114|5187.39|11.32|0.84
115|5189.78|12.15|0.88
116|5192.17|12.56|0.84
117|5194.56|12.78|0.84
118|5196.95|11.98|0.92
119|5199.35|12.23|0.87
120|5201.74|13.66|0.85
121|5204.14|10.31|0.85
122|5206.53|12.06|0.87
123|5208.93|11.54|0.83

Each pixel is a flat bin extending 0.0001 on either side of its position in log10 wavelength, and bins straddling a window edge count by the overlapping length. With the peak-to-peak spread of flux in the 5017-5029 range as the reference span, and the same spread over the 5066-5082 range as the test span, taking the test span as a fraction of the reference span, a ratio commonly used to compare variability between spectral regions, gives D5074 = 1.5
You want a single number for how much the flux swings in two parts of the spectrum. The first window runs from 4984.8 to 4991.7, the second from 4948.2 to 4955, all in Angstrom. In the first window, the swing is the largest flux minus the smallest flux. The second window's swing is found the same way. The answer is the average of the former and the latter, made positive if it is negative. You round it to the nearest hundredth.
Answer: 1.56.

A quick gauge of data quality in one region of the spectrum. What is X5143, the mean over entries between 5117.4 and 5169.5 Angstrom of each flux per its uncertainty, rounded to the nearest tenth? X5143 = 10.0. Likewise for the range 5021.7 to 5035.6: 12.2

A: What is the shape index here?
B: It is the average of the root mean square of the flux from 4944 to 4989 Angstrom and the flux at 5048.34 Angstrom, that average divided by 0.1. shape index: 117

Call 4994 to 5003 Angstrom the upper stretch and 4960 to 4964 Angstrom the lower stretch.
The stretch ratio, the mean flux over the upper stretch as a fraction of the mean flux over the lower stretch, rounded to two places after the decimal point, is 0.99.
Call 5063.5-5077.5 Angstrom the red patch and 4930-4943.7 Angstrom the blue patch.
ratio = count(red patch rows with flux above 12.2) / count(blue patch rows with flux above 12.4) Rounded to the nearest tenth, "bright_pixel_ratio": 1.0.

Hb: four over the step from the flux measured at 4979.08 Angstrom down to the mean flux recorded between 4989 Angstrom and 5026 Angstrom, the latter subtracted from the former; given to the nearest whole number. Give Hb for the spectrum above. -3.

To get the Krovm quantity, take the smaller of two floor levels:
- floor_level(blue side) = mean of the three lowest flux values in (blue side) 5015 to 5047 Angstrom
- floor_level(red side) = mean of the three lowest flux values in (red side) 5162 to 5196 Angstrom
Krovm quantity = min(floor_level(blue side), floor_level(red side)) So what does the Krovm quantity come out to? 9.2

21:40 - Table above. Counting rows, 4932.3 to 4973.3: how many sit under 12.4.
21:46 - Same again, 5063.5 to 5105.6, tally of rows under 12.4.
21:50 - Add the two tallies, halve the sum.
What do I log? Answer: 8.5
